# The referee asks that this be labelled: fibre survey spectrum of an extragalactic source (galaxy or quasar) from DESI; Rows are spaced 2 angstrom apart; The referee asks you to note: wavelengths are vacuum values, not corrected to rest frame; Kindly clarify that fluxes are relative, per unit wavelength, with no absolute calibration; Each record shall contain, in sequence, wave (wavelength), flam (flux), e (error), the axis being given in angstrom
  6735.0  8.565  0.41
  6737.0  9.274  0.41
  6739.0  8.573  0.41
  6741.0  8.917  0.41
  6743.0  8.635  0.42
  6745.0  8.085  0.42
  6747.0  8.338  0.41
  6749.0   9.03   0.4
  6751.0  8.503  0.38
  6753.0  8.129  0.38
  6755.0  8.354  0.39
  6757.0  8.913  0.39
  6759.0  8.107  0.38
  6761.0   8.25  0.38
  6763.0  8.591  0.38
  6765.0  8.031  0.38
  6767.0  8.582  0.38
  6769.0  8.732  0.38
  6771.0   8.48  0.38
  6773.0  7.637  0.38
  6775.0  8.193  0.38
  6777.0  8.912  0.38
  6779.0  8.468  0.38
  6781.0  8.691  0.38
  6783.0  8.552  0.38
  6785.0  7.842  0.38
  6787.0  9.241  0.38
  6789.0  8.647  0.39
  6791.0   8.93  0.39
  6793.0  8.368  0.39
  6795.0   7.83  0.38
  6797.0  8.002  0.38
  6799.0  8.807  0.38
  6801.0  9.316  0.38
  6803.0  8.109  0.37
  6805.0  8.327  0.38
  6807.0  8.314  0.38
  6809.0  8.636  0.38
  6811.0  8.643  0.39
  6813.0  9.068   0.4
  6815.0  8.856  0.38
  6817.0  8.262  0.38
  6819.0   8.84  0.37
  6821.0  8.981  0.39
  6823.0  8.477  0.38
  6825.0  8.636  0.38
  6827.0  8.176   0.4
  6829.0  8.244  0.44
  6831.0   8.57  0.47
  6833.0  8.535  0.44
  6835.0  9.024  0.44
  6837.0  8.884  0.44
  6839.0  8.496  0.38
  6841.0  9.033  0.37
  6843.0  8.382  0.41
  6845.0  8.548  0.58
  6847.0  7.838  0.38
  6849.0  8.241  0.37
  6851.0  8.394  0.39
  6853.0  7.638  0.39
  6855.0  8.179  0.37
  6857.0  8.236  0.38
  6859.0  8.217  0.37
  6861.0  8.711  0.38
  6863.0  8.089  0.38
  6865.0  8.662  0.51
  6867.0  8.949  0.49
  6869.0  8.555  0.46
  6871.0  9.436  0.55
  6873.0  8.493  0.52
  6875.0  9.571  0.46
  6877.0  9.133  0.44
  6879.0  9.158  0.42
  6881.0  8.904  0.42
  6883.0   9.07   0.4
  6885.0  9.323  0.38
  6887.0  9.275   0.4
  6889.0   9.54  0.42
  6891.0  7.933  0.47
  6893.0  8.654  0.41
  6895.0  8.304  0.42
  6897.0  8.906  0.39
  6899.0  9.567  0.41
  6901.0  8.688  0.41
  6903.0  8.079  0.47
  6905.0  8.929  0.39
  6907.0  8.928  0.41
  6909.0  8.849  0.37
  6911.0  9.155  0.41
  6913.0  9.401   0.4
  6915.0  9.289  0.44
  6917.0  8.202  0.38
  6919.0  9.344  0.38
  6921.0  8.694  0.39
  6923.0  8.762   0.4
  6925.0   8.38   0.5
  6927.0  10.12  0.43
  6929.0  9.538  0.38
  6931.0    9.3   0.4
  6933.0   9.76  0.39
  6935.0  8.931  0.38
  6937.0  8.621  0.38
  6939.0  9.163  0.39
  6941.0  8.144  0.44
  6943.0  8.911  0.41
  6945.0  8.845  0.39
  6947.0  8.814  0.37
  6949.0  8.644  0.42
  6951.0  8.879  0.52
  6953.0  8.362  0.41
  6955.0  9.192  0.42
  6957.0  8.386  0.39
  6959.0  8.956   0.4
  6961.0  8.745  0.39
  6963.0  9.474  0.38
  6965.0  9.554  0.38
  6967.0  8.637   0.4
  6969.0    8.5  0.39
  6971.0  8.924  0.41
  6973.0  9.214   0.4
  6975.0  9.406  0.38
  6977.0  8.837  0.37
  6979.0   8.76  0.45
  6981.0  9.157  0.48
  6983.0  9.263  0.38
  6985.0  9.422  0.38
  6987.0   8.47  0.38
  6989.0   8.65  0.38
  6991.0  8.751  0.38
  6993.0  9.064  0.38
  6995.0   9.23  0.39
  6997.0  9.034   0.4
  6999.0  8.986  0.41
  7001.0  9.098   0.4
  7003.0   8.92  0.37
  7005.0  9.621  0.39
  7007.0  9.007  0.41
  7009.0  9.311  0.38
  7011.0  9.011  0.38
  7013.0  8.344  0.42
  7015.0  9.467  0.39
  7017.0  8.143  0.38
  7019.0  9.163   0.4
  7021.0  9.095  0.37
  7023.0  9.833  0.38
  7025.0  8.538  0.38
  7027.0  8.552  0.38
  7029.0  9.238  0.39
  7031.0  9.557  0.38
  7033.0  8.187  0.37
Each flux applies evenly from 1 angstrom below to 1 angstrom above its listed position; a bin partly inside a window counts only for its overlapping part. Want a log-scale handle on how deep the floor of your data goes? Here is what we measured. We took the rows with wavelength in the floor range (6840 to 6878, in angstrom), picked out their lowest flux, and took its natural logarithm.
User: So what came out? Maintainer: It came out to 2.03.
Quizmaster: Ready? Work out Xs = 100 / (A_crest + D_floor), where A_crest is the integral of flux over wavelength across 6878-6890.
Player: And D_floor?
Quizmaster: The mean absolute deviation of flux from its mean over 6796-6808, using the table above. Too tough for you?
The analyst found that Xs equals 0.901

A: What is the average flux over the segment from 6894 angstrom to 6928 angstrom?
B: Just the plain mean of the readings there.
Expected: 8.92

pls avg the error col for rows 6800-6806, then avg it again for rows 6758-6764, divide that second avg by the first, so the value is 1.01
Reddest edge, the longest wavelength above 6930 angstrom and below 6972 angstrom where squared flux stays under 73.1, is 6969.0 angstrom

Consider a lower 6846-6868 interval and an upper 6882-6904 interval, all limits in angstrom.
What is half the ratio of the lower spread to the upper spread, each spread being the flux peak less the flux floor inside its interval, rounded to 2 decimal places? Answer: 0.40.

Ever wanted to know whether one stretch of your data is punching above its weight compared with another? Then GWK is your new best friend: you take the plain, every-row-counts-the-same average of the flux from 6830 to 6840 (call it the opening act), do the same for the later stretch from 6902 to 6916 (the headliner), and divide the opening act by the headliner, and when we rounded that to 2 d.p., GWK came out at 0.97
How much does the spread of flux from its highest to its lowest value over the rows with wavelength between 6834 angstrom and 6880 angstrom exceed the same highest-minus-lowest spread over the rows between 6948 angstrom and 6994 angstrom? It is 0.7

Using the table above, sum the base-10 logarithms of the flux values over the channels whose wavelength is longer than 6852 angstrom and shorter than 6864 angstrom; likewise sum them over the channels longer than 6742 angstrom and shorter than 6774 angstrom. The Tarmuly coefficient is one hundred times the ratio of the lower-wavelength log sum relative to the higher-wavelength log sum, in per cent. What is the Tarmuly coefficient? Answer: 270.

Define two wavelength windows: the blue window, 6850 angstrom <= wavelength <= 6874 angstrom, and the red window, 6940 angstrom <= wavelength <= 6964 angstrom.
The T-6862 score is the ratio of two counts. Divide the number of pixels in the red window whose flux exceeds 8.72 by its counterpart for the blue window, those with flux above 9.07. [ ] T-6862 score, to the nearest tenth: 8.0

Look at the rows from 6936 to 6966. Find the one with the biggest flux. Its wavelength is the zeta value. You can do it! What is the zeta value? 6965.0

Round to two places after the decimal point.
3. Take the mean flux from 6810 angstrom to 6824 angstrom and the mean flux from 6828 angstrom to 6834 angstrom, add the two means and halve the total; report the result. 8.59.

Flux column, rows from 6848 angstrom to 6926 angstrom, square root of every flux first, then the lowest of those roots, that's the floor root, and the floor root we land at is 2.76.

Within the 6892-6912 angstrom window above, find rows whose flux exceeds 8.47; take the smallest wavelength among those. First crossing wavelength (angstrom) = 6893.0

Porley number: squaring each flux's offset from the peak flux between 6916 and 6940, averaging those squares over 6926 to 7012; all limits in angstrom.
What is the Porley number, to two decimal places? 1.38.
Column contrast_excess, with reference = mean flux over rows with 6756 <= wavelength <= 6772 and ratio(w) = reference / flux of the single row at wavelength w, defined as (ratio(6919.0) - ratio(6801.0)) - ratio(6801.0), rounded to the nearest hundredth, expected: -0.91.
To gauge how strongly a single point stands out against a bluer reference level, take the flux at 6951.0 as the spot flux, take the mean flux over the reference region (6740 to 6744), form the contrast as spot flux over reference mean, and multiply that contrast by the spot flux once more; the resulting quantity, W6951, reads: 8.98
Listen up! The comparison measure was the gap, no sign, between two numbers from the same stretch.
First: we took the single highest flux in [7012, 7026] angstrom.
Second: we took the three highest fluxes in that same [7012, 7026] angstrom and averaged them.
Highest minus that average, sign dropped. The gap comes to 0.35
